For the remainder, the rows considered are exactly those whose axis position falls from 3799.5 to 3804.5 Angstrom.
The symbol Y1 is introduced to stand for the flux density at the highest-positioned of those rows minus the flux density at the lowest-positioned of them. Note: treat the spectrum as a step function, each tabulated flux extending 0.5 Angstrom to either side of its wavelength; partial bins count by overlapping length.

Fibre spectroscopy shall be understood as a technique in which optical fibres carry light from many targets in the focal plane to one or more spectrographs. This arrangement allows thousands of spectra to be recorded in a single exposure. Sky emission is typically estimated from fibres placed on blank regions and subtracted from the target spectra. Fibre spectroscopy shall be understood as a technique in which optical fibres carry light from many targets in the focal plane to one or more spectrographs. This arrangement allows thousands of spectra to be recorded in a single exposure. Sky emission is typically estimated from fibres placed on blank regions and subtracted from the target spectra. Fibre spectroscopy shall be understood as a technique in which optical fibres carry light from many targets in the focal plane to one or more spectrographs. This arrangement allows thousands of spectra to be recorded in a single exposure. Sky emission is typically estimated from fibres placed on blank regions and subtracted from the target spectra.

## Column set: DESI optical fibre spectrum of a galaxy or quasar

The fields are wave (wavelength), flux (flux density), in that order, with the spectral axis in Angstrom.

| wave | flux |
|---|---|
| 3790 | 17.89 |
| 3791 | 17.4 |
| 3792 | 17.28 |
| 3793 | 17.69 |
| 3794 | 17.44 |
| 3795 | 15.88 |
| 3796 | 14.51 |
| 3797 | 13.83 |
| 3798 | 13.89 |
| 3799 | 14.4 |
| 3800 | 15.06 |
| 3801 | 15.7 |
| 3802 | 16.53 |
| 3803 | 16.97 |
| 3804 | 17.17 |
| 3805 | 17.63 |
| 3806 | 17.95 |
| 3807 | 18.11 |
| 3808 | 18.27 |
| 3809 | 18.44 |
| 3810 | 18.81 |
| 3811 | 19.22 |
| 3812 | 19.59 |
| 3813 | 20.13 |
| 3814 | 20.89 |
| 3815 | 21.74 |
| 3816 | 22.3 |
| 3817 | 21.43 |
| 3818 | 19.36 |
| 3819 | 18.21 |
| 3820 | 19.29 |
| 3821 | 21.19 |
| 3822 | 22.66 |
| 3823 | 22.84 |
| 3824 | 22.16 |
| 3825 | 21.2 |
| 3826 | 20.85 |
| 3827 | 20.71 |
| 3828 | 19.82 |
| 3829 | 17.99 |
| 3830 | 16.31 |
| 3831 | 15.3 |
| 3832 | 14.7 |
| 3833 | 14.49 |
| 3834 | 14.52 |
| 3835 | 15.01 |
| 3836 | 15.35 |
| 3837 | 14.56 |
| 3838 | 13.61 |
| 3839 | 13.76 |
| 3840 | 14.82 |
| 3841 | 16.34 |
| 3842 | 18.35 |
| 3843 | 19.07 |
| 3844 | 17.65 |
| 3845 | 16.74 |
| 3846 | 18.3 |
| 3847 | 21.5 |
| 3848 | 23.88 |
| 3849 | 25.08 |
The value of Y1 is 2.1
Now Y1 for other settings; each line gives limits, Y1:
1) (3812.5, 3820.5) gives -0.8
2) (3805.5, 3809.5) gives 0.5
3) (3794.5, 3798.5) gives -2.0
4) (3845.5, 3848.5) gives 5.6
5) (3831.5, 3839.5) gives -0.9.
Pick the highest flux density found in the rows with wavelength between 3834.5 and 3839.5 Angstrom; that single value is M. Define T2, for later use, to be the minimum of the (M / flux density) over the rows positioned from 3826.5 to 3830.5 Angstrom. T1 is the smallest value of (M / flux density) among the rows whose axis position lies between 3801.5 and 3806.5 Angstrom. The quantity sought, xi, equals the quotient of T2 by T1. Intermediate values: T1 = 0.86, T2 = 0.74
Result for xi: 0.87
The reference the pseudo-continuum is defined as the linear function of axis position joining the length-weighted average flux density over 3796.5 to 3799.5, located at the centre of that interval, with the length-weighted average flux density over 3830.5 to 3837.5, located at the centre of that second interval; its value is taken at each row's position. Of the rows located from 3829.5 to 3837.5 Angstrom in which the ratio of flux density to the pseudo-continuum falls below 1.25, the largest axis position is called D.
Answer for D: 3837 Angstrom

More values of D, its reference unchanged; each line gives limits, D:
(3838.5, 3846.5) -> 3846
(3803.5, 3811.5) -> 3805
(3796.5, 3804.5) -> 3804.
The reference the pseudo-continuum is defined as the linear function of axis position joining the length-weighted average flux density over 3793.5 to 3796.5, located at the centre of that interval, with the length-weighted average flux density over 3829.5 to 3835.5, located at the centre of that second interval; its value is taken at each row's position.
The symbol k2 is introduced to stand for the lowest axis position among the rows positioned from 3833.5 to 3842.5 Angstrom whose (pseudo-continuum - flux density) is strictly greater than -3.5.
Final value 3834 Angstrom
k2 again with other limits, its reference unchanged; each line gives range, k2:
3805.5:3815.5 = 3806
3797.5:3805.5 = 3798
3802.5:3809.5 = 3803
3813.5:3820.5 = 3819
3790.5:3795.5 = 3791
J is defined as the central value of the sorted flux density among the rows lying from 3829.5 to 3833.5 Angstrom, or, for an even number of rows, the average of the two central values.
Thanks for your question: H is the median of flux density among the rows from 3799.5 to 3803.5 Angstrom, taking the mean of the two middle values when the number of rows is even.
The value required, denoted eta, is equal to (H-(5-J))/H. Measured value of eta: 1.62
